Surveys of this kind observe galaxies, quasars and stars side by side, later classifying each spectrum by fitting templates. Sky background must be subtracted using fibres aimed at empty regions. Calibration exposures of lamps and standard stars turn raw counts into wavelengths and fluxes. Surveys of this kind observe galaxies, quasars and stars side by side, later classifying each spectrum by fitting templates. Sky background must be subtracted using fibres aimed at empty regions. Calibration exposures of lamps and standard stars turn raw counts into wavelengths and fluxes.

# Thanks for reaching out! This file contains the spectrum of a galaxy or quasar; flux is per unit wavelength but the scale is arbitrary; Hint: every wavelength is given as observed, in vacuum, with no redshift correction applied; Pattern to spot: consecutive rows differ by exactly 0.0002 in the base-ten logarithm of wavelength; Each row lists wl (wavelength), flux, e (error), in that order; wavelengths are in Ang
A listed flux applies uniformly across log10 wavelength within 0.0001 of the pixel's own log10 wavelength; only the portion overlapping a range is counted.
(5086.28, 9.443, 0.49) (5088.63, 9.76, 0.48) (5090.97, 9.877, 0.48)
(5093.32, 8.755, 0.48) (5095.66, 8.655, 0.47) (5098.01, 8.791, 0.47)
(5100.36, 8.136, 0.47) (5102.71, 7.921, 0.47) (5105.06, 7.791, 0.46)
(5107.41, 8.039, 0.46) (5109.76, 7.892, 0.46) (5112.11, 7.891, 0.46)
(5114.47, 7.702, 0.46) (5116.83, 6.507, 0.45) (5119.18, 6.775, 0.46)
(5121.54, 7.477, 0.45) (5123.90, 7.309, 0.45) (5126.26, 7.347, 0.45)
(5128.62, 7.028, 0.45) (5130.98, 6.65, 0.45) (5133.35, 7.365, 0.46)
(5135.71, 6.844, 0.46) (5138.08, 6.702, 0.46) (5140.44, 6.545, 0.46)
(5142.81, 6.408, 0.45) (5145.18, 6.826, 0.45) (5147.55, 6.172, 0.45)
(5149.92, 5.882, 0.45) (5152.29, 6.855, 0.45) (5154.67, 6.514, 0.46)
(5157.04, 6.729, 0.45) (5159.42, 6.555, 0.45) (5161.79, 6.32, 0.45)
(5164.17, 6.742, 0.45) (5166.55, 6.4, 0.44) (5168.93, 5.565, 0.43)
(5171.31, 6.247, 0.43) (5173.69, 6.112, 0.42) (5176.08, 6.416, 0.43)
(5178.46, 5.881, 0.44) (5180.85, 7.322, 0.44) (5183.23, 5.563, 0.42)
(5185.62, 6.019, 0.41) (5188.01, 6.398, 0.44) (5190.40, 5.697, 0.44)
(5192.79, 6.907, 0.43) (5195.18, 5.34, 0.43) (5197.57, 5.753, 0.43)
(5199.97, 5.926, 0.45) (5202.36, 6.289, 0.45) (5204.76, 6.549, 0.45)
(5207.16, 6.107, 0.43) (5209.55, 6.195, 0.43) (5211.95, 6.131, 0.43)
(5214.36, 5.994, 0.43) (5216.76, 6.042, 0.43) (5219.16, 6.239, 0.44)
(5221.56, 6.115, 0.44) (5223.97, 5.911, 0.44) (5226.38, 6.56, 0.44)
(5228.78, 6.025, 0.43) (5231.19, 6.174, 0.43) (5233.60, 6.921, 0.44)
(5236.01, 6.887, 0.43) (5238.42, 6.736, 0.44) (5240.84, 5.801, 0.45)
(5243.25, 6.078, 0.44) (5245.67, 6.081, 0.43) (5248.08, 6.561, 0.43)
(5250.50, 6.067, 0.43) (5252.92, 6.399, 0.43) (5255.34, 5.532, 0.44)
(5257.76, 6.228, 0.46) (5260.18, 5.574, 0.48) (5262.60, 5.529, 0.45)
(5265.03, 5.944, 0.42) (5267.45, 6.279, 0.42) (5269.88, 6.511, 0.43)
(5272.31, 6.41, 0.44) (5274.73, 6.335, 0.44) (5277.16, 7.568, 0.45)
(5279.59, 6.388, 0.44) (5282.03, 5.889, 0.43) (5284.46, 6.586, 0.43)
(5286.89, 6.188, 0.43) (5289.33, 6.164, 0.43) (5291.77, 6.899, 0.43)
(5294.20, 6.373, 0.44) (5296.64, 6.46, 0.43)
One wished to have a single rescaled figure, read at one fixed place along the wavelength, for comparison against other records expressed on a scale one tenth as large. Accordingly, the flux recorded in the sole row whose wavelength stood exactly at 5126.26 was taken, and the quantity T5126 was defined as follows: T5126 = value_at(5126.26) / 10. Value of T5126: 0.735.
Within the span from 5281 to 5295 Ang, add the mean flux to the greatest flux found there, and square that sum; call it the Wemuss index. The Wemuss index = 176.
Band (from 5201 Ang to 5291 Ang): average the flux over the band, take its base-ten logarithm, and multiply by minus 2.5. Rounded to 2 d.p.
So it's -1.99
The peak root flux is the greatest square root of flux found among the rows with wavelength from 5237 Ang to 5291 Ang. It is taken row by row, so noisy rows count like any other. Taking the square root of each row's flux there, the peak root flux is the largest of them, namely 2.75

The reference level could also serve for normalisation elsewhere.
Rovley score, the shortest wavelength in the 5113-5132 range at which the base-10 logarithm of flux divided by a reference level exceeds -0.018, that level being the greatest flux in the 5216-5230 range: 5114.47 Ang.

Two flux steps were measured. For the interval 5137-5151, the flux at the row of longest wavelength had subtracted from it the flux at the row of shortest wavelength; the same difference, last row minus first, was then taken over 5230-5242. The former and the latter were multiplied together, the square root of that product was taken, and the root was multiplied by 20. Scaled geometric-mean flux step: 11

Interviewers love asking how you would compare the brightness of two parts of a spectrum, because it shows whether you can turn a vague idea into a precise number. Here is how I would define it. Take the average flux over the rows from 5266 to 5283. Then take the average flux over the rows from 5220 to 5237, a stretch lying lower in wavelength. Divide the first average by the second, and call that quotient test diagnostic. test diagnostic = 1.02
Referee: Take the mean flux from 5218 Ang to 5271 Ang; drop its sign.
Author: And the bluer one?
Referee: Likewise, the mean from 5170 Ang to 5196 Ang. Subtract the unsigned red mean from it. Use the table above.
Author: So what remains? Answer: 0.0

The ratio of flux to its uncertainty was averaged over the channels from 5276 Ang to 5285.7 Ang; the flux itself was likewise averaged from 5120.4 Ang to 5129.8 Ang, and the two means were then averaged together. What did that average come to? 11.2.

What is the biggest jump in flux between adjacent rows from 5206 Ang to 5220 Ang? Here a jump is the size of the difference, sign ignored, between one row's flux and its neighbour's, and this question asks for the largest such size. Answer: 0.20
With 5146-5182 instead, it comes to 1.44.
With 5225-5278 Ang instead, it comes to 1.23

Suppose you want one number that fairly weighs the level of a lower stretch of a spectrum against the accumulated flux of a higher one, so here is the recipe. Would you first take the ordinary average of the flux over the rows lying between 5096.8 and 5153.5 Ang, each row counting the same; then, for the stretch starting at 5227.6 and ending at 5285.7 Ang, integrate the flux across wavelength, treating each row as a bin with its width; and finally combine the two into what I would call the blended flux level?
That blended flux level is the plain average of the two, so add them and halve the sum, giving 186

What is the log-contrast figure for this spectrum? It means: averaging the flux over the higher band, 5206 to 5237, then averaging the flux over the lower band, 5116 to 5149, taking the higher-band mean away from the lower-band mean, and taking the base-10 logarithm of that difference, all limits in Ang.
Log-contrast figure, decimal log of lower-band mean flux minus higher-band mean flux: -0.22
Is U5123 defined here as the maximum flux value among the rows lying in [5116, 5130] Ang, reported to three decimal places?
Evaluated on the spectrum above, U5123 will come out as 7.477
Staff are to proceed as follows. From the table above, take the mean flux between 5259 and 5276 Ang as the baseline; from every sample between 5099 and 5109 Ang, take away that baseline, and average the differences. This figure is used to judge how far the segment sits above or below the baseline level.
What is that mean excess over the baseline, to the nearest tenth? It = 1.9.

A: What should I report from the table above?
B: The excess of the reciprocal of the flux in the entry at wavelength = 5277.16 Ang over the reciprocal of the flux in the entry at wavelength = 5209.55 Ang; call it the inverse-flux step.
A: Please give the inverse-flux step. -0.029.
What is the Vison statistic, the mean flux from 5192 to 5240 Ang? 6.2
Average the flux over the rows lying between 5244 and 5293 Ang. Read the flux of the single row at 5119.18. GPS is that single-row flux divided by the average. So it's 1.08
